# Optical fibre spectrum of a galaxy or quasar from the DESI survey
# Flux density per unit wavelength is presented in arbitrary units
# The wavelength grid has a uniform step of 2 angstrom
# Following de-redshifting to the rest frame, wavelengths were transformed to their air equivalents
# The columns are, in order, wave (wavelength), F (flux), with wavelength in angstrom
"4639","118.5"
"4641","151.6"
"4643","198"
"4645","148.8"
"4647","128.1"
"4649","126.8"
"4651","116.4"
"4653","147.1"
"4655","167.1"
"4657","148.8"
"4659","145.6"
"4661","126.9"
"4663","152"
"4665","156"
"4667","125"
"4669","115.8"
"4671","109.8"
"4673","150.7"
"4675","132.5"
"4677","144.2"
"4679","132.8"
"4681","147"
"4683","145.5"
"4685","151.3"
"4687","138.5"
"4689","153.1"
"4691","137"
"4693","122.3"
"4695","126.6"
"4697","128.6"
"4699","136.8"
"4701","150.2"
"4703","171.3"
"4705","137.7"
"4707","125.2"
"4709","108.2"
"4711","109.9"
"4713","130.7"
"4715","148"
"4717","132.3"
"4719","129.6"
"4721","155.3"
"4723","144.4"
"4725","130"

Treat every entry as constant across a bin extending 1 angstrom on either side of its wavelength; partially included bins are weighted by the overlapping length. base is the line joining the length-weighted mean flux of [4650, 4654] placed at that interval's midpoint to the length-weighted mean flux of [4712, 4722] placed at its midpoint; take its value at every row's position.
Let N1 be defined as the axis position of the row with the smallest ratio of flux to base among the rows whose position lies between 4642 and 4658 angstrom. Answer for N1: 4651 angstrom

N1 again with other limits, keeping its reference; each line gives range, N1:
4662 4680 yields 4671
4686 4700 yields 4693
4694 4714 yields 4709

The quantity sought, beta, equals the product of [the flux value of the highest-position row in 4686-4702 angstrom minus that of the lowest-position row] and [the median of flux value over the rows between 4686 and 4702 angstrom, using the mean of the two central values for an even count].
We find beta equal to 1602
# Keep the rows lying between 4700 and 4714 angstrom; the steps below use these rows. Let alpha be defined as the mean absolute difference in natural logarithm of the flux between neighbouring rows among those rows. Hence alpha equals 0.130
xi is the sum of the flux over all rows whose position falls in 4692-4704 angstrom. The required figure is 836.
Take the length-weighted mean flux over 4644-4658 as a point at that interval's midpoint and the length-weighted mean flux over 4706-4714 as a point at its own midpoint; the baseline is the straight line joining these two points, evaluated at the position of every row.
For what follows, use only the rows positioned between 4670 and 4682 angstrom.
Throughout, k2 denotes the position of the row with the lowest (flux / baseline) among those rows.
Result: 4671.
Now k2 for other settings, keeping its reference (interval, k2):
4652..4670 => 4669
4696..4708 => 4697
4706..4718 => 4709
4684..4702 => 4693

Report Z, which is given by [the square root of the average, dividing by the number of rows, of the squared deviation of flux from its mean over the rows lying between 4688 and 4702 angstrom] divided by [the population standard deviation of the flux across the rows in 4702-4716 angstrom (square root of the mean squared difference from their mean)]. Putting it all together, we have 0.5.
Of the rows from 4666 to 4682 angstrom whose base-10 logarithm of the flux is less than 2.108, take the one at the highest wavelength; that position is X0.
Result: 4671 angstrom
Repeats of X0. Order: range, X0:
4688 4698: 4695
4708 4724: 4711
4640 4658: 4651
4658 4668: 4667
